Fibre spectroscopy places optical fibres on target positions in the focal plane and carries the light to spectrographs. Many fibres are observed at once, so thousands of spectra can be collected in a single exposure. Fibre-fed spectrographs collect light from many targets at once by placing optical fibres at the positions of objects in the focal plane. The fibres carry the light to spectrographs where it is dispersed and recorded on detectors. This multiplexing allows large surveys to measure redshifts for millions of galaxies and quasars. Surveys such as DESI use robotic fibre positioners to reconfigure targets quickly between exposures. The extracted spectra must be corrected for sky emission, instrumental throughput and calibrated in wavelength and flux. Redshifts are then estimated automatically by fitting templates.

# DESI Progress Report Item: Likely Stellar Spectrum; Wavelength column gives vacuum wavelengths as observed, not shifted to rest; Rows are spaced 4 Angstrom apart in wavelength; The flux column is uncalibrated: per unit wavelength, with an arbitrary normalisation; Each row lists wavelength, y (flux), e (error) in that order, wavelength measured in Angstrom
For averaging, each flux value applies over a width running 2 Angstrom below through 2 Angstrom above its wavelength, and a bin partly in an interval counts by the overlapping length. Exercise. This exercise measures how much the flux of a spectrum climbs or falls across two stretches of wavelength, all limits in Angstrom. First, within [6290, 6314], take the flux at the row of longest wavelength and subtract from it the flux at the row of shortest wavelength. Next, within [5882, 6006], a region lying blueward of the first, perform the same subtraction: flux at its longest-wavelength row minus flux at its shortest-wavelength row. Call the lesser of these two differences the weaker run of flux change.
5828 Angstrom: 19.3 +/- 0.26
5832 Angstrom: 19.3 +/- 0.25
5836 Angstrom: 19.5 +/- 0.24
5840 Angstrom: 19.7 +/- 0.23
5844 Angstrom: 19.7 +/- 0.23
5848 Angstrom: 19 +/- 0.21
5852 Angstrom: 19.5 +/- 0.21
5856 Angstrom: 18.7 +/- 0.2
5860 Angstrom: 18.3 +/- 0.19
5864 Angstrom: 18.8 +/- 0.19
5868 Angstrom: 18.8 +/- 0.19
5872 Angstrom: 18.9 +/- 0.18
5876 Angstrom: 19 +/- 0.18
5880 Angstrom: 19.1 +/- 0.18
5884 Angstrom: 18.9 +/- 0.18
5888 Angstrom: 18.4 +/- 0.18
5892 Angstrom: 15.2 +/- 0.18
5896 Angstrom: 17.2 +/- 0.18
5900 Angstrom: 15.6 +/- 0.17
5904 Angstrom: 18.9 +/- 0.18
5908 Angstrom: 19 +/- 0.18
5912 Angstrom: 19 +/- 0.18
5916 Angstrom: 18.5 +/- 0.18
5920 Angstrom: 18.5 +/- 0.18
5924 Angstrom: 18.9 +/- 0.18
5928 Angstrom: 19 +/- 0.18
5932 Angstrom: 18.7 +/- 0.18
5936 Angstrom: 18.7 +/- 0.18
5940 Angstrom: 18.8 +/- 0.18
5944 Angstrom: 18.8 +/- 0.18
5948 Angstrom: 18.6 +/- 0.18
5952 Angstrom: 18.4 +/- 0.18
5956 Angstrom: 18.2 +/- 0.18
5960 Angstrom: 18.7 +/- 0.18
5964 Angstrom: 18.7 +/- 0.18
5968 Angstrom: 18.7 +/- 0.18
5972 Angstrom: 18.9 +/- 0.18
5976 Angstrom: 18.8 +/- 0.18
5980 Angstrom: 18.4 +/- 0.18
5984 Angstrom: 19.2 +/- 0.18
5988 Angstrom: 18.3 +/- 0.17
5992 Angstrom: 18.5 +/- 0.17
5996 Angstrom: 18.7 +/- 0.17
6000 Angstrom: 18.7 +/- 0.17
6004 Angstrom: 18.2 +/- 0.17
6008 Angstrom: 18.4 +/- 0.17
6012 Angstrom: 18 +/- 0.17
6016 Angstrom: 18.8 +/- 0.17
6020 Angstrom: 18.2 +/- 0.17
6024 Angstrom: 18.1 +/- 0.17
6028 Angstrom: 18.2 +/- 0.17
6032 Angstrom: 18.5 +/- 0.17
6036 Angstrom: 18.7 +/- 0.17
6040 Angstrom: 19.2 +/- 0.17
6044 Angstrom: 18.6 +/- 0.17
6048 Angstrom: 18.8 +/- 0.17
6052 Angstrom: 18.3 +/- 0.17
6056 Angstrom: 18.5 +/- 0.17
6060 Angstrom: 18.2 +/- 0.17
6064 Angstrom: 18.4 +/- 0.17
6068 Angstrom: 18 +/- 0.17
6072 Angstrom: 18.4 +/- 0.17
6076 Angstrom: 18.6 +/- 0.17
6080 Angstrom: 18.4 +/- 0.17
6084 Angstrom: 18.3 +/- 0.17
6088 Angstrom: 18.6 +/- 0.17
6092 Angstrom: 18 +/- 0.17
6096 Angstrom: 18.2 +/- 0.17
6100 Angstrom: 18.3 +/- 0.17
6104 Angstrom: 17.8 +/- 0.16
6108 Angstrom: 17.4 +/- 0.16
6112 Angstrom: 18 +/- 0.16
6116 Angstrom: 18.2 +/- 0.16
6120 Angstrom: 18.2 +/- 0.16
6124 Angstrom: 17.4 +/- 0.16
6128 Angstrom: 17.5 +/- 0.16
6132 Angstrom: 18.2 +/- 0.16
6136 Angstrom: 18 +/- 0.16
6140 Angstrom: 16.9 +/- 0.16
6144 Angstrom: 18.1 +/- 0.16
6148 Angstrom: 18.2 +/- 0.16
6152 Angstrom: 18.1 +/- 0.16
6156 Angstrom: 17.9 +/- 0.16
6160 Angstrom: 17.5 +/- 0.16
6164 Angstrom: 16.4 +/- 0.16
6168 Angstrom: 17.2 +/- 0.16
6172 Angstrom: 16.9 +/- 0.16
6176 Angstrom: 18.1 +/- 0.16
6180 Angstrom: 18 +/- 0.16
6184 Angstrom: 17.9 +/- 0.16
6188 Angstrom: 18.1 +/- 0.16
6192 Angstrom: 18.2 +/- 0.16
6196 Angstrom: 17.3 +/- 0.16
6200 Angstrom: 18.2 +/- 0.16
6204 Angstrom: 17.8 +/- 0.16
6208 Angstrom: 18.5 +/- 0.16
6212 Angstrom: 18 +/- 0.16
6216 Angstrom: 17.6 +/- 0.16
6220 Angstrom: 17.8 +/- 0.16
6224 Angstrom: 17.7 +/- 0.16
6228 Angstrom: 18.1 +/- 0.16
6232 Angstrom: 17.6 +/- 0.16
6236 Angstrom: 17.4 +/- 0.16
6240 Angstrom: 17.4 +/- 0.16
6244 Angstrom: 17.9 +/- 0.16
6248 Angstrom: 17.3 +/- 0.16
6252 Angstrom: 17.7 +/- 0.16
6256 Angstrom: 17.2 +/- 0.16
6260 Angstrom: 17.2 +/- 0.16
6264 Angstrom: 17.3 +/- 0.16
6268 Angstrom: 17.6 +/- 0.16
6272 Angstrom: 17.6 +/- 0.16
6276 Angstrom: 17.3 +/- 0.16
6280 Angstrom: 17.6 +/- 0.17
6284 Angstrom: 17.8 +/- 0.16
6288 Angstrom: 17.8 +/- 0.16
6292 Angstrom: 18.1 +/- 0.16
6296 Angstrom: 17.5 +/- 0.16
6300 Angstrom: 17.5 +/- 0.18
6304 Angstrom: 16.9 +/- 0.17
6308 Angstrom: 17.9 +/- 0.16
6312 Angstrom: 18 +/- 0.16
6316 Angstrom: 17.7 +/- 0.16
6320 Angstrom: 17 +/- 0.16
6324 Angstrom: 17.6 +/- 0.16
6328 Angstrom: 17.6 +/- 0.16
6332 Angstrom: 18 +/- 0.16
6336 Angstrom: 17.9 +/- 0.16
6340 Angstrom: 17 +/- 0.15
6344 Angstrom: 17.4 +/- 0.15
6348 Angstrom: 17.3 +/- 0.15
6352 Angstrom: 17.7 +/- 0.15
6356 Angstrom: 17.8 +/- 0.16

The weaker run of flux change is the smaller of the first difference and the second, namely -0.70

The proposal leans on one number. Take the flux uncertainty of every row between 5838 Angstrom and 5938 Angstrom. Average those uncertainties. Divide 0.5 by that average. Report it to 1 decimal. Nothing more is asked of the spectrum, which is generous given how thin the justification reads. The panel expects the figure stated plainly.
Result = 2.7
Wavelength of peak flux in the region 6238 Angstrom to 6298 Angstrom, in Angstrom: 6292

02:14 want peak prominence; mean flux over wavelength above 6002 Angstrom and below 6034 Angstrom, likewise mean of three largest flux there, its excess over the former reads 0.27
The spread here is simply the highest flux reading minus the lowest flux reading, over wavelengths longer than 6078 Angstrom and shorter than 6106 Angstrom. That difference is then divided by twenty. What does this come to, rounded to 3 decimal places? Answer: 0.040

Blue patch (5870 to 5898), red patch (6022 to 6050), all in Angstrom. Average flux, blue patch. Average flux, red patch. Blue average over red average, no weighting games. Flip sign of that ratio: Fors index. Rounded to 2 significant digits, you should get -0.97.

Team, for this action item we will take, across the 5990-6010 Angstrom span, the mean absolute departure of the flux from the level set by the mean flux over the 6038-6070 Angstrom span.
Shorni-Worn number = 0.2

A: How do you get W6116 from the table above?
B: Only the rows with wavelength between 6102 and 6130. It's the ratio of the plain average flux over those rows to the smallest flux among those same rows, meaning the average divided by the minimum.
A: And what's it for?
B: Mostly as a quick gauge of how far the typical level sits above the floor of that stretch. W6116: 1.02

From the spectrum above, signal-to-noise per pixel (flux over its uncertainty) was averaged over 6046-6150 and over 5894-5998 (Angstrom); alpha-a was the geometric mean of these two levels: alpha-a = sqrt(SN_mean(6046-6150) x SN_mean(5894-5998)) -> 107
